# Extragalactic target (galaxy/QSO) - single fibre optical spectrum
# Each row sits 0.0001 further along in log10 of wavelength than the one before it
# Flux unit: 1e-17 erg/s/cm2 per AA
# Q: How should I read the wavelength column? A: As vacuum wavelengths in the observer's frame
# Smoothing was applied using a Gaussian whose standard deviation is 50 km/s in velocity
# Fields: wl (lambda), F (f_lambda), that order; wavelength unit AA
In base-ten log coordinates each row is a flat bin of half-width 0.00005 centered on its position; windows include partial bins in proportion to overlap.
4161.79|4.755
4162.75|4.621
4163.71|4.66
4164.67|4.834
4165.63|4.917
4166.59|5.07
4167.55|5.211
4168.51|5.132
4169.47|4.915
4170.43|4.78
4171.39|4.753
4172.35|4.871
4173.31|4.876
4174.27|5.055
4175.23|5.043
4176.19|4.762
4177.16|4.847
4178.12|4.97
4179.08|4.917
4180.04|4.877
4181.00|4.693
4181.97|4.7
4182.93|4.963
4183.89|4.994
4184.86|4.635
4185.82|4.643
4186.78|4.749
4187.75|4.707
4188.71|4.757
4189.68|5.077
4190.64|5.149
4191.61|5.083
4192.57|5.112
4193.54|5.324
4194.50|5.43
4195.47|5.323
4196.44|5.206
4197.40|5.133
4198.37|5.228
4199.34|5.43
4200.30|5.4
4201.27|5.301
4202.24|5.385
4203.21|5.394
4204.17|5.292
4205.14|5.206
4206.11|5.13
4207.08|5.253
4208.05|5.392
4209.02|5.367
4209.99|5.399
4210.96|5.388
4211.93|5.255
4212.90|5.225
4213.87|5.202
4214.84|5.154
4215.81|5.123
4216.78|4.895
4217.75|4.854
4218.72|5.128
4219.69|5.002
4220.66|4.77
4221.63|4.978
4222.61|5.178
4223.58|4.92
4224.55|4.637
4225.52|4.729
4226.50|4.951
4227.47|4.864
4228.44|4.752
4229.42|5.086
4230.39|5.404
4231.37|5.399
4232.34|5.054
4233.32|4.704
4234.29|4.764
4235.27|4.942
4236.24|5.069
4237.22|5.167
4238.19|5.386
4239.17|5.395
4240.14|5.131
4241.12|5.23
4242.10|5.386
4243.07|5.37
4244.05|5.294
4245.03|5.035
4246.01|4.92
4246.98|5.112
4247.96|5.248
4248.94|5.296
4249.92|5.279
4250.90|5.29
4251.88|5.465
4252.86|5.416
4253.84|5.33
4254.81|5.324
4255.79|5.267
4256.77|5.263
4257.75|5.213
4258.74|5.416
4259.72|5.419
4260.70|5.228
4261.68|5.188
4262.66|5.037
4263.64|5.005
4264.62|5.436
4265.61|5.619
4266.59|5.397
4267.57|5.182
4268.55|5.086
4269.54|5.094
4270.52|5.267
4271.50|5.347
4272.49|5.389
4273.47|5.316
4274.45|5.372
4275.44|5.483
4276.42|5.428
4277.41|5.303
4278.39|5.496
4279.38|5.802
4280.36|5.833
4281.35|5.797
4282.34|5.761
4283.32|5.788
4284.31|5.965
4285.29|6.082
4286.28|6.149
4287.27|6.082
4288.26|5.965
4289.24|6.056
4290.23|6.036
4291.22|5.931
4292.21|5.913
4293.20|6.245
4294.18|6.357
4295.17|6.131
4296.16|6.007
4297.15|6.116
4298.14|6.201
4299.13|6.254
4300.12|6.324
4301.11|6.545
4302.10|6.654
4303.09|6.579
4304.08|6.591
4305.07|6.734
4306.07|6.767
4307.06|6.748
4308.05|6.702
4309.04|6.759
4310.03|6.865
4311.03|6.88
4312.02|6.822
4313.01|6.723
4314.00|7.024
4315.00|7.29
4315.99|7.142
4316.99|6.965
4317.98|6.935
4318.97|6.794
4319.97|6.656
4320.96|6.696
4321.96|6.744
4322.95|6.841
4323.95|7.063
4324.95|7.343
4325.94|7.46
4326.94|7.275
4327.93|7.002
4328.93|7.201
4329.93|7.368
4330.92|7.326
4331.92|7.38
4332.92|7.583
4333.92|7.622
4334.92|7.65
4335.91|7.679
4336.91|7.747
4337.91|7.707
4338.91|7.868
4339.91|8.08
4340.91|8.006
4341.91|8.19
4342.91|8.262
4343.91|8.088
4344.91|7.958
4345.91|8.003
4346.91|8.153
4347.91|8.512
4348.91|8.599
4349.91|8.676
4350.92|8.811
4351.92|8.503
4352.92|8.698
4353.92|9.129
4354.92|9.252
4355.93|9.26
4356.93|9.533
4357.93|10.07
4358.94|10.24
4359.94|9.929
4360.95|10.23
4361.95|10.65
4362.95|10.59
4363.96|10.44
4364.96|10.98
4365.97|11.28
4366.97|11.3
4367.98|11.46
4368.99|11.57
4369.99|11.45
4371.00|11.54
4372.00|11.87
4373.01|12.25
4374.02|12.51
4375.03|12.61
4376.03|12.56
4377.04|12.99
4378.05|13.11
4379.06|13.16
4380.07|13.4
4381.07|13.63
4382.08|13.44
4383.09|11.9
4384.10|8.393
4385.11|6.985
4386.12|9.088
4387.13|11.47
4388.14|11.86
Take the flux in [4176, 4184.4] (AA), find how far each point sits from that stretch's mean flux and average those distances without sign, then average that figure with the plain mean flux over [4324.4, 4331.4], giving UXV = 3.69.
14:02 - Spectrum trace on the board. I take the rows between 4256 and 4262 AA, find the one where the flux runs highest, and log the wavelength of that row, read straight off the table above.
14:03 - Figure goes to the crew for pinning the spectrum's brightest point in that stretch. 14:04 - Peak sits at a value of 4259.72 AA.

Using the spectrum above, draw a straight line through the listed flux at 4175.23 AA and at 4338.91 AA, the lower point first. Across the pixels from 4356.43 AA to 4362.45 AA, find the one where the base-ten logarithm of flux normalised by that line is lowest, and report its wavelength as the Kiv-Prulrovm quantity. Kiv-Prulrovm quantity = 4356.93 AA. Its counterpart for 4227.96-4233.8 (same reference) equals 4233.32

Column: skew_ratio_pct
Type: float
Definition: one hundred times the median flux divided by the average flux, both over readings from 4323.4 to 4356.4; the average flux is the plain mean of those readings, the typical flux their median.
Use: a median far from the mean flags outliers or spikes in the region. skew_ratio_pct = 100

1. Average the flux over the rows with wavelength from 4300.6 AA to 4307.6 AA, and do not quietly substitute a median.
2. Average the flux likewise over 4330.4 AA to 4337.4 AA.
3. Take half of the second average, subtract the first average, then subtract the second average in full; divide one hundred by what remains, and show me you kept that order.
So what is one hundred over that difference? -9.6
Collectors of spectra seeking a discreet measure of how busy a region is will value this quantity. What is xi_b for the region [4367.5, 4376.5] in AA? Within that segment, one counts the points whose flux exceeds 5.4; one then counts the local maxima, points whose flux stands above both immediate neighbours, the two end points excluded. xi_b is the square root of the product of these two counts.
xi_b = 4.2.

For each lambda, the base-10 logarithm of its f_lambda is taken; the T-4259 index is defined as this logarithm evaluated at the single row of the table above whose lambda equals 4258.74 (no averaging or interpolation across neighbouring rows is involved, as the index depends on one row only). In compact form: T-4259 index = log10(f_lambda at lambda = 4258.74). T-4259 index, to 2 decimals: 0.73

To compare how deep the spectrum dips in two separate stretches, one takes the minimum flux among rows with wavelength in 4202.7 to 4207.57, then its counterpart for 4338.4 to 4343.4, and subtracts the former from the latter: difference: 2.7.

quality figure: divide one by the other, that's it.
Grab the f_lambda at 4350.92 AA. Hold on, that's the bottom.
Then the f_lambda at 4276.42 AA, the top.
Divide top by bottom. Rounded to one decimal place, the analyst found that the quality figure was 0.6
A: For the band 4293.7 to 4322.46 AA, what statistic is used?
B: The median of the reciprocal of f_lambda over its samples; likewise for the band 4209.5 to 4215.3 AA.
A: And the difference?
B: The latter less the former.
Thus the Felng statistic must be 0.042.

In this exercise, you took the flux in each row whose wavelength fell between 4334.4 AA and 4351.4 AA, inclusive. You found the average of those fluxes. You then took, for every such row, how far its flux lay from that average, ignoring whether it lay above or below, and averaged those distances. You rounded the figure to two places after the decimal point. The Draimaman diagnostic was 0.28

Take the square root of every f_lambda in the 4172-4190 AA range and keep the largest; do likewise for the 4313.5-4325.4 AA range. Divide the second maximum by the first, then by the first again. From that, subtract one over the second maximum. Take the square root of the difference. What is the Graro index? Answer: 0.41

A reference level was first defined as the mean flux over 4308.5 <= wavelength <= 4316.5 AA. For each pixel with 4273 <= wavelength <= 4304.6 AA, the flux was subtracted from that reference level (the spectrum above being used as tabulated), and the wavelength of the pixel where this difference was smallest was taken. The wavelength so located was 4302.10 AA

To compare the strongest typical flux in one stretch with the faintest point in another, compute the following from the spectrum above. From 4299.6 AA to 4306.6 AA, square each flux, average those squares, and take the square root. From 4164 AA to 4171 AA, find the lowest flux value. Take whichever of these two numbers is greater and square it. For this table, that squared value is 44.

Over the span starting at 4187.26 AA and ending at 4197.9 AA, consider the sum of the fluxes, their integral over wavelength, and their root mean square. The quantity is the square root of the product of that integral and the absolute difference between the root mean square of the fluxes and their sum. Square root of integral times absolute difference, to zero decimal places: 53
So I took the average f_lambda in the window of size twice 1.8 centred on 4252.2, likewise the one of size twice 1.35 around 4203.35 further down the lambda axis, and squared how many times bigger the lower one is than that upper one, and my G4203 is 0.99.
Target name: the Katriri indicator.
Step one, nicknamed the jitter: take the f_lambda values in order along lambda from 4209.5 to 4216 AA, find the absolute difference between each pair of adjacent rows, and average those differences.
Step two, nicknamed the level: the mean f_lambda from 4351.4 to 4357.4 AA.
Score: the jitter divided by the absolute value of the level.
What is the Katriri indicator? 0.0051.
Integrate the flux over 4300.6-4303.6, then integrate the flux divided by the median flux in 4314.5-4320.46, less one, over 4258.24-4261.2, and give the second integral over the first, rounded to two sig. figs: -0.034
